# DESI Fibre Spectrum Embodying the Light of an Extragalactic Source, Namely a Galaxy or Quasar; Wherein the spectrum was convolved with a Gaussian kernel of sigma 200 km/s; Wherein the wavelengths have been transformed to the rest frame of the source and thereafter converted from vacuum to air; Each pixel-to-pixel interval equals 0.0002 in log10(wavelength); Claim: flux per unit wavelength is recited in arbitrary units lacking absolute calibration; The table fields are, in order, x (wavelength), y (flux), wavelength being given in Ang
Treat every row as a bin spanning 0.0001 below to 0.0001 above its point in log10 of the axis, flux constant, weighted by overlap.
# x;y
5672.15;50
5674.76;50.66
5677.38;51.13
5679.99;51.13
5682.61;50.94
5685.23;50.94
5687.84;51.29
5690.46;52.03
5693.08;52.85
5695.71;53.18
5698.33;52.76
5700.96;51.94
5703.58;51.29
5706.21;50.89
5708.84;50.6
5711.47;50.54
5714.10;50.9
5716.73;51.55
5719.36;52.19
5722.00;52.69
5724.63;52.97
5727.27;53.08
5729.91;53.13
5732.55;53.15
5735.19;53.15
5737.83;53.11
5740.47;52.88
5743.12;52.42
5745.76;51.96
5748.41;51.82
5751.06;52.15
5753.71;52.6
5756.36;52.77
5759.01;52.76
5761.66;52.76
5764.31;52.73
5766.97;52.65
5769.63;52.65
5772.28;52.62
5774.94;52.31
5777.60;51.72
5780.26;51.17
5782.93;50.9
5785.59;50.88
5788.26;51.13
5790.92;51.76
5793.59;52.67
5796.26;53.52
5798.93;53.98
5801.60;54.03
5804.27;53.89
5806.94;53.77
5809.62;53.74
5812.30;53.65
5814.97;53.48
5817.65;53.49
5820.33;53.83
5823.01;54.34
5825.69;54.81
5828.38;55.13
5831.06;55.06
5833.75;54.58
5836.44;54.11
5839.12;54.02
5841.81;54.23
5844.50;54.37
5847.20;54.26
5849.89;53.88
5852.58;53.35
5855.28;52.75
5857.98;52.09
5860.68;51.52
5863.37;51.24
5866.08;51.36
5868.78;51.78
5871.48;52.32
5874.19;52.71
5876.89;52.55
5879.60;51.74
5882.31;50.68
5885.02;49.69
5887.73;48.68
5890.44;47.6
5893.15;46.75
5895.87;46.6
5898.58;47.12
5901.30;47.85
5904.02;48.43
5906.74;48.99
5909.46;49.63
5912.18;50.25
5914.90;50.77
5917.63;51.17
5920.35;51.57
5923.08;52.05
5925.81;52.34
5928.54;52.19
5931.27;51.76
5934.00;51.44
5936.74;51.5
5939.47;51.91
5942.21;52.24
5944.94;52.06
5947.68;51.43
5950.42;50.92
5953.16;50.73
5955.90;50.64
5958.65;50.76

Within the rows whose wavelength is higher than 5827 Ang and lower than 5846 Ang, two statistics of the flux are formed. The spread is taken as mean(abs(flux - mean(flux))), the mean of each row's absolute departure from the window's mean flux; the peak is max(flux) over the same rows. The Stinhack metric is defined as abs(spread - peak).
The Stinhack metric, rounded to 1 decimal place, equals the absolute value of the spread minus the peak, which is 54.8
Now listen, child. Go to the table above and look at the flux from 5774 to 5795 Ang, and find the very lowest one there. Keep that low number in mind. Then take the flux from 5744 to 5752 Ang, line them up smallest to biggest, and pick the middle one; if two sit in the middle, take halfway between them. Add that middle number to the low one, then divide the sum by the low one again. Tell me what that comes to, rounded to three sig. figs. 2.02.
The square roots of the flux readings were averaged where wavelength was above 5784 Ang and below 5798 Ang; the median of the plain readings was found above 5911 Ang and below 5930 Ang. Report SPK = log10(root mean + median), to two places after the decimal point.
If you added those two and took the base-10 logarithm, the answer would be 1.77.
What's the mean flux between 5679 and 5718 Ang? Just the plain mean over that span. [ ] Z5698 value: 51.5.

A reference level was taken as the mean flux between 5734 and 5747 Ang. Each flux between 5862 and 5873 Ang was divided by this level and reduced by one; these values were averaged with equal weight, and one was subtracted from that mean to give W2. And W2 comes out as -1.020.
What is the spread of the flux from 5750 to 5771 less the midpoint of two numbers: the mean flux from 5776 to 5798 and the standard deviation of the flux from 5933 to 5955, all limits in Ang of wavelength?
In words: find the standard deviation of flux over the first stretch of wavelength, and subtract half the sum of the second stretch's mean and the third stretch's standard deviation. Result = -25.9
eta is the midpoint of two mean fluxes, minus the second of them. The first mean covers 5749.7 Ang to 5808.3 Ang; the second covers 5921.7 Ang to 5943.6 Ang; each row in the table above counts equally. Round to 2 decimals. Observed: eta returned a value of 0.30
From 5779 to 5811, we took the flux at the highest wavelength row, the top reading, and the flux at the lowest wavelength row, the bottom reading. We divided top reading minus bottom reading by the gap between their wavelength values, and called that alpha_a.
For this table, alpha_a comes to 0.09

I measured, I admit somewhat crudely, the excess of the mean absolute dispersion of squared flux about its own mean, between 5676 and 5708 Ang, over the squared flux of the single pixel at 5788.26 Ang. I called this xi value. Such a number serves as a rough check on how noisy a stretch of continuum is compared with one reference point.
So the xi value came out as -2540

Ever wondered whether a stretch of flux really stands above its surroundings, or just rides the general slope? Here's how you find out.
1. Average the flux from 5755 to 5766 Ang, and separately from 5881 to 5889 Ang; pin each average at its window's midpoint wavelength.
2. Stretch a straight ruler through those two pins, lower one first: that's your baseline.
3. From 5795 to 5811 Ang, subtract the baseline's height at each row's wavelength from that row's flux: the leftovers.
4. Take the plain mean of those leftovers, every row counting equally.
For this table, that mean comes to 2.1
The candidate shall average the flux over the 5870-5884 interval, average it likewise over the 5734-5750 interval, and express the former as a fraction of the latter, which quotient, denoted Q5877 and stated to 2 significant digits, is 0.99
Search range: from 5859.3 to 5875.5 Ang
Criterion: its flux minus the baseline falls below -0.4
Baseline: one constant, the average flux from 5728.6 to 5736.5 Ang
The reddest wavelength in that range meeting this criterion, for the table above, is 5874.19 Ang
